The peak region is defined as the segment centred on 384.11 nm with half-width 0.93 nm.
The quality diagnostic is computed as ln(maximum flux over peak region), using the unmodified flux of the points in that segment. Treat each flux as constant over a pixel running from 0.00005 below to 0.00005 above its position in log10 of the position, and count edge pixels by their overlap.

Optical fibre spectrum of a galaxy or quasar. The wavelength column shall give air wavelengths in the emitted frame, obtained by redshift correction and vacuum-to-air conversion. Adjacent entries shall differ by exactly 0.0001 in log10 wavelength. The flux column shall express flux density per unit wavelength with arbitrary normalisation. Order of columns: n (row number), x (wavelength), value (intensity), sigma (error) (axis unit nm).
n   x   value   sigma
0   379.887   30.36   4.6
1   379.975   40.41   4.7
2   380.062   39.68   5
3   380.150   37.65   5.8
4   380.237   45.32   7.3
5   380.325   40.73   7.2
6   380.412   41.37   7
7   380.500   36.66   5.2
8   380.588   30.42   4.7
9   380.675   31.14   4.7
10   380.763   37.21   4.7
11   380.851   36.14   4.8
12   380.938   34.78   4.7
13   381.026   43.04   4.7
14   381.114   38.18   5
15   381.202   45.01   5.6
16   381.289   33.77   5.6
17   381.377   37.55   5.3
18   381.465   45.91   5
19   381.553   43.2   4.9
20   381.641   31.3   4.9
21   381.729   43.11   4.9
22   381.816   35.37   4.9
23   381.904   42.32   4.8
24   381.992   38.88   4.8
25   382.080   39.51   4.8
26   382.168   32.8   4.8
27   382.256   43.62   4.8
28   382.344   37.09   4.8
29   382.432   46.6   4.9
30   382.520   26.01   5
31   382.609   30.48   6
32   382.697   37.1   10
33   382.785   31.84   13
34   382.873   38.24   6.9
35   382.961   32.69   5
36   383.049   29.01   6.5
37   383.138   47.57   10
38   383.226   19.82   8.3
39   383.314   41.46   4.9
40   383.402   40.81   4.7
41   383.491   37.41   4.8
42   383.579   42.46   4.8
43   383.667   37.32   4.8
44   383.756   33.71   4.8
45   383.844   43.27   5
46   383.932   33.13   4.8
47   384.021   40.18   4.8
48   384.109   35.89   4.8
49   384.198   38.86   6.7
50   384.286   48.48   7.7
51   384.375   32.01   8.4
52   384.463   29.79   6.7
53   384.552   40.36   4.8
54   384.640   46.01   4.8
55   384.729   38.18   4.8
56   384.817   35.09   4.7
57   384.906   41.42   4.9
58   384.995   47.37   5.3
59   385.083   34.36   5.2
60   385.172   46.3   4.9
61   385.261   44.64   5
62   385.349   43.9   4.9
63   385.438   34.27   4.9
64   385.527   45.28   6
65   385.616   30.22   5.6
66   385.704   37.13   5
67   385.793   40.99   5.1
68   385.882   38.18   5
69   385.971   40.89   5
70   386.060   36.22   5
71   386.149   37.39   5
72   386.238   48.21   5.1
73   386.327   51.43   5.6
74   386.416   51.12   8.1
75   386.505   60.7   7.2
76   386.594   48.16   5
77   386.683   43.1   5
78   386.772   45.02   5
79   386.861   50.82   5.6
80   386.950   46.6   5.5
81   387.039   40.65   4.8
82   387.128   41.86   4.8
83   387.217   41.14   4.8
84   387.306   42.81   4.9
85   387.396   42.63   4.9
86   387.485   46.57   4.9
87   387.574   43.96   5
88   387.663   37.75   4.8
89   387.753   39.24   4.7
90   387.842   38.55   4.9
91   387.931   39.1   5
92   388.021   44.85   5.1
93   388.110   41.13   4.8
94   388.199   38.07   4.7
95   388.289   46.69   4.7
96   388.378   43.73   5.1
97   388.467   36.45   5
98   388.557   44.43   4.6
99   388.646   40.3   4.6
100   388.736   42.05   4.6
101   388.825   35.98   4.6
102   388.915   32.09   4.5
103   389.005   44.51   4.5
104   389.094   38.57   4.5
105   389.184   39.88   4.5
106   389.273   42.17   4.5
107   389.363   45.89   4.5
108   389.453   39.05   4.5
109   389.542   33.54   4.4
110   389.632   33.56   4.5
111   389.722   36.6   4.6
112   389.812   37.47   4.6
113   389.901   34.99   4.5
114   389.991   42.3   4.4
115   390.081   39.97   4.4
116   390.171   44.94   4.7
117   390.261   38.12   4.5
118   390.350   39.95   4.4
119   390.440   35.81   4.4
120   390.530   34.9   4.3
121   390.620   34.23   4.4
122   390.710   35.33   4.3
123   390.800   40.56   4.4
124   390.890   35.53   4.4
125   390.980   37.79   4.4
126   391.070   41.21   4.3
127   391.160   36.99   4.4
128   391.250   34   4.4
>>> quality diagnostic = 3.88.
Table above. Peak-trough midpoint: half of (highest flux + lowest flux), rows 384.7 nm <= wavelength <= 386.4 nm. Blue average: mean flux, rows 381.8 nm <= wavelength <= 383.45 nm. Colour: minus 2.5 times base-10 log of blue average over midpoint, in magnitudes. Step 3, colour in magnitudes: 0.13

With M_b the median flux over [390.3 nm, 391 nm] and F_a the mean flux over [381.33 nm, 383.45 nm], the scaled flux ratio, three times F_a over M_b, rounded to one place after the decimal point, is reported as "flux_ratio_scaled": 3.1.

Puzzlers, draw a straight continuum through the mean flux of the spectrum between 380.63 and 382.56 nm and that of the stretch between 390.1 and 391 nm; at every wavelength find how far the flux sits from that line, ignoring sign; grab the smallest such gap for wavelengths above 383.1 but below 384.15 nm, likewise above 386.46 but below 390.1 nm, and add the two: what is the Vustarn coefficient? 0.9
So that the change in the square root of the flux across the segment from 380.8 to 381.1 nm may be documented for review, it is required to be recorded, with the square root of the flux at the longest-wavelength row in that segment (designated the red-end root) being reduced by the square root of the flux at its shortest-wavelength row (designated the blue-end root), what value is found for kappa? 0.5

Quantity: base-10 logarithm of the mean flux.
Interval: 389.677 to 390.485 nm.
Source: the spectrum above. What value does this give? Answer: 1.59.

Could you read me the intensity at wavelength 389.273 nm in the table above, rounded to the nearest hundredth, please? 42.17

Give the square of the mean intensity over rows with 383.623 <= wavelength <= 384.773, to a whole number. 1463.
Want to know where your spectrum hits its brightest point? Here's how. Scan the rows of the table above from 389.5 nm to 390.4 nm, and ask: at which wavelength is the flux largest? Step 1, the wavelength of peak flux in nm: 390.171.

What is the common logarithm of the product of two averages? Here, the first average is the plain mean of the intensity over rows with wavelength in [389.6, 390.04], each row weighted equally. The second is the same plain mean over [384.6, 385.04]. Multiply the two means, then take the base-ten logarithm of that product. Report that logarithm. 3.19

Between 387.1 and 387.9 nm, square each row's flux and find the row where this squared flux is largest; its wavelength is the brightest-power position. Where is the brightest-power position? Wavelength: 387.485 nm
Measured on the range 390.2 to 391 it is 390.800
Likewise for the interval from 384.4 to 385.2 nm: 384.995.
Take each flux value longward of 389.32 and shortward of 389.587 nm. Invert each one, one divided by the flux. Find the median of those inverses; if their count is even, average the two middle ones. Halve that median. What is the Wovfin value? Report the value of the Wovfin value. 0.0128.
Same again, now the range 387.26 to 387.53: 0.0117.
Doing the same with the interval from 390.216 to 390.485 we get 0.0131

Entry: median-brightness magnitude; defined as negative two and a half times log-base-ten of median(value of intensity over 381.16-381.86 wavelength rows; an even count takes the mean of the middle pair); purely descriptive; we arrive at -4.01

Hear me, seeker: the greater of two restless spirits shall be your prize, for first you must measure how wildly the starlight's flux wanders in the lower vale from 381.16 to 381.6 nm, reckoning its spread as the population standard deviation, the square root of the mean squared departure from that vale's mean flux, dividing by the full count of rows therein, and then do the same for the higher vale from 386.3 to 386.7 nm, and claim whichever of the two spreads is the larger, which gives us 5.7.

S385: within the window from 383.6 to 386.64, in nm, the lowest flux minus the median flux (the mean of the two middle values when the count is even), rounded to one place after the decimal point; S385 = -10.5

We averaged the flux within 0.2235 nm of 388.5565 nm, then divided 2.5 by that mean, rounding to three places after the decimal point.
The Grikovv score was 0.060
